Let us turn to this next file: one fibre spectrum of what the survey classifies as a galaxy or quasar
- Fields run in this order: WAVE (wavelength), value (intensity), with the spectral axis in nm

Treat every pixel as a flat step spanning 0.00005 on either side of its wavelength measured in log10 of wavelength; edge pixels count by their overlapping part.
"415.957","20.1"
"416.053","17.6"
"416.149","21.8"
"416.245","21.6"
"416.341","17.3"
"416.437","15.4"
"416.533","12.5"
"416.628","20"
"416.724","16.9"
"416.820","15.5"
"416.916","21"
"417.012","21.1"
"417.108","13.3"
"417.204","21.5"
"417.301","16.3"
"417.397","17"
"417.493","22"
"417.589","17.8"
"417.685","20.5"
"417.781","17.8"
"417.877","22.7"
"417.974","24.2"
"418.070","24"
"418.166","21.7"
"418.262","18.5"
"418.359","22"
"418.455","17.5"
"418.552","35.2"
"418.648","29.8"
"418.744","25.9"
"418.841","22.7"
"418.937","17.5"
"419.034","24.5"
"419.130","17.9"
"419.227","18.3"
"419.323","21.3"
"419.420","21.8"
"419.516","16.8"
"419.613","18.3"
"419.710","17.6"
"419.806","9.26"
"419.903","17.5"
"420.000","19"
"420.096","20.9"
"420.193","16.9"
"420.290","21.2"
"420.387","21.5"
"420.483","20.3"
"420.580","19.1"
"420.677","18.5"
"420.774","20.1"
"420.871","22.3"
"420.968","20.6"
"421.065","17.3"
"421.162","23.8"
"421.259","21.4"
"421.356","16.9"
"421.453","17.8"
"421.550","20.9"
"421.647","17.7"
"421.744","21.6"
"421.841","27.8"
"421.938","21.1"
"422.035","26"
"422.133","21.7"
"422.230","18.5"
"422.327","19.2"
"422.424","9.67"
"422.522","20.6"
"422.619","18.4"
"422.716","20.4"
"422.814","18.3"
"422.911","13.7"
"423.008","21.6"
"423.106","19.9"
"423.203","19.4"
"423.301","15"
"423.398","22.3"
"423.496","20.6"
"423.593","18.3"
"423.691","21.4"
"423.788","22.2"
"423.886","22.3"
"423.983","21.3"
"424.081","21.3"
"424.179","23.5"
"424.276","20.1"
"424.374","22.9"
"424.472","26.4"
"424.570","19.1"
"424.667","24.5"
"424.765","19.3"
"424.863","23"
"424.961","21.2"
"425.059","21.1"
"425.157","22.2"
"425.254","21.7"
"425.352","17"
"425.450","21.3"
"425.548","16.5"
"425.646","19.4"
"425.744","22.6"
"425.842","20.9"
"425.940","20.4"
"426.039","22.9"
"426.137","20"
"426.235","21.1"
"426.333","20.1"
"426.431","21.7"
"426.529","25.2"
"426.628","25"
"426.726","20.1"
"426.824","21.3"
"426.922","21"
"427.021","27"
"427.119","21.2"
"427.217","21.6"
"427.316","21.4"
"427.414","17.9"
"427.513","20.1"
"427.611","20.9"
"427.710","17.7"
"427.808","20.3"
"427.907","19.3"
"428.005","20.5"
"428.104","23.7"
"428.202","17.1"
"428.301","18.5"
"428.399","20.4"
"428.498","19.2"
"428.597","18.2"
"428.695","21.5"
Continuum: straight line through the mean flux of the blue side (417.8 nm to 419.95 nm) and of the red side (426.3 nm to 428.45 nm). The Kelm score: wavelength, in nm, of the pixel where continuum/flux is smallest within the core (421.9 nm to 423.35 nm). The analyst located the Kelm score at 422.035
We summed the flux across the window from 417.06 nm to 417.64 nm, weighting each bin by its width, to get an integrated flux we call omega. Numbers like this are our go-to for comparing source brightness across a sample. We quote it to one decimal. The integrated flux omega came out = 10.4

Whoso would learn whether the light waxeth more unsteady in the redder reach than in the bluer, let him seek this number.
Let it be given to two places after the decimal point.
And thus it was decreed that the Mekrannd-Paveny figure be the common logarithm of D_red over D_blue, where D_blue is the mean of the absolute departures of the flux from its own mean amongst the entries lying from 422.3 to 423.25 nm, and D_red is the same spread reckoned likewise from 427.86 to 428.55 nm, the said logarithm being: -0.24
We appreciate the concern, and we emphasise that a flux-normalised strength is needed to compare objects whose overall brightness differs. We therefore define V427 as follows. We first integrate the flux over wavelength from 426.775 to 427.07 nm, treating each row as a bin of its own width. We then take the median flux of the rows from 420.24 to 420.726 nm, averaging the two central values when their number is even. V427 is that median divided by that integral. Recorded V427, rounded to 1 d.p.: 3.0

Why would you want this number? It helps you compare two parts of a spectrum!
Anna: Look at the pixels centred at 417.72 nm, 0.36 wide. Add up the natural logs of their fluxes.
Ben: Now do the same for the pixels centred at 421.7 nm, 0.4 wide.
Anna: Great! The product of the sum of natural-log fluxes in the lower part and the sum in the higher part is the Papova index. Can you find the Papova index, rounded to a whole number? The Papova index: 147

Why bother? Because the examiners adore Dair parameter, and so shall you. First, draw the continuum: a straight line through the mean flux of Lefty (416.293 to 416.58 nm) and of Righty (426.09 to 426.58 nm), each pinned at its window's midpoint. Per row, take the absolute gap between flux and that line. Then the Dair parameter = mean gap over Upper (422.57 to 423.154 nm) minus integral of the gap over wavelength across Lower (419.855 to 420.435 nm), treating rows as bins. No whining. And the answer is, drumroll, 0.6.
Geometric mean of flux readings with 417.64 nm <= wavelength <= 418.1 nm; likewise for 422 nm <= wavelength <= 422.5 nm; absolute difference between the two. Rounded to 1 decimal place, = 3.6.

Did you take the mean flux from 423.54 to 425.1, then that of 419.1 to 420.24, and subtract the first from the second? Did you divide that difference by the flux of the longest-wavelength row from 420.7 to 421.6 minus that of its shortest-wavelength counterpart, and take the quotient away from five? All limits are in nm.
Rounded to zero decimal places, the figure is 10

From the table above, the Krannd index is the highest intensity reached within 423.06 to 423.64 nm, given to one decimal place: 22.3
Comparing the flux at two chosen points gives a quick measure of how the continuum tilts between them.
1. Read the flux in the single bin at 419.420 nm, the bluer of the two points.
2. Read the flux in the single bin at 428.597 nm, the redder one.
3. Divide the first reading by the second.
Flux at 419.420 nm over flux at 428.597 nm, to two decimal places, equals 1.20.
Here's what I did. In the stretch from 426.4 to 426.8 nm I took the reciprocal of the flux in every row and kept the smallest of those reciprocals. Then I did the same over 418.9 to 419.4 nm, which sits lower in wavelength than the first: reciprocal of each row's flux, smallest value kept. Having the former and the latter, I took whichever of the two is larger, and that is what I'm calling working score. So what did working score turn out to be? 0.041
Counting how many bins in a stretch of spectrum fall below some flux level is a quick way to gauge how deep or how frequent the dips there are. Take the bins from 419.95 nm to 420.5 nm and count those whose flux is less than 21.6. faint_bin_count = 6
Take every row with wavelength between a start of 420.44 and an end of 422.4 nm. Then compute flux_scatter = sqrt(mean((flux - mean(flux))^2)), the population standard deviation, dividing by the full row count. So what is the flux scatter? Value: 2.8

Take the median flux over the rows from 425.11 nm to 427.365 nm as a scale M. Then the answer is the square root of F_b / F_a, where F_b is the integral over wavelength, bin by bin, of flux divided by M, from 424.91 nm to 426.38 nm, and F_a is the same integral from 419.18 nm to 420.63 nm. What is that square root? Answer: 1.06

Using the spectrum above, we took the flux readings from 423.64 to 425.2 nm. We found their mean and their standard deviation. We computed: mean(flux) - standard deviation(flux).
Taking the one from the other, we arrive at 20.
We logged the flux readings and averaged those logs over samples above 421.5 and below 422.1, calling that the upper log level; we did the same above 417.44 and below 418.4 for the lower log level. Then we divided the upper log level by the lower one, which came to 1.02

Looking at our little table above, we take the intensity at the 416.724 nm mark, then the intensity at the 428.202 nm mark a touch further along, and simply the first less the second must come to 0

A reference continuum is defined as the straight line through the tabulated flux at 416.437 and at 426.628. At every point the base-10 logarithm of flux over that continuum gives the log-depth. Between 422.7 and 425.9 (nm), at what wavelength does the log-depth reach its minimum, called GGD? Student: 422.911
